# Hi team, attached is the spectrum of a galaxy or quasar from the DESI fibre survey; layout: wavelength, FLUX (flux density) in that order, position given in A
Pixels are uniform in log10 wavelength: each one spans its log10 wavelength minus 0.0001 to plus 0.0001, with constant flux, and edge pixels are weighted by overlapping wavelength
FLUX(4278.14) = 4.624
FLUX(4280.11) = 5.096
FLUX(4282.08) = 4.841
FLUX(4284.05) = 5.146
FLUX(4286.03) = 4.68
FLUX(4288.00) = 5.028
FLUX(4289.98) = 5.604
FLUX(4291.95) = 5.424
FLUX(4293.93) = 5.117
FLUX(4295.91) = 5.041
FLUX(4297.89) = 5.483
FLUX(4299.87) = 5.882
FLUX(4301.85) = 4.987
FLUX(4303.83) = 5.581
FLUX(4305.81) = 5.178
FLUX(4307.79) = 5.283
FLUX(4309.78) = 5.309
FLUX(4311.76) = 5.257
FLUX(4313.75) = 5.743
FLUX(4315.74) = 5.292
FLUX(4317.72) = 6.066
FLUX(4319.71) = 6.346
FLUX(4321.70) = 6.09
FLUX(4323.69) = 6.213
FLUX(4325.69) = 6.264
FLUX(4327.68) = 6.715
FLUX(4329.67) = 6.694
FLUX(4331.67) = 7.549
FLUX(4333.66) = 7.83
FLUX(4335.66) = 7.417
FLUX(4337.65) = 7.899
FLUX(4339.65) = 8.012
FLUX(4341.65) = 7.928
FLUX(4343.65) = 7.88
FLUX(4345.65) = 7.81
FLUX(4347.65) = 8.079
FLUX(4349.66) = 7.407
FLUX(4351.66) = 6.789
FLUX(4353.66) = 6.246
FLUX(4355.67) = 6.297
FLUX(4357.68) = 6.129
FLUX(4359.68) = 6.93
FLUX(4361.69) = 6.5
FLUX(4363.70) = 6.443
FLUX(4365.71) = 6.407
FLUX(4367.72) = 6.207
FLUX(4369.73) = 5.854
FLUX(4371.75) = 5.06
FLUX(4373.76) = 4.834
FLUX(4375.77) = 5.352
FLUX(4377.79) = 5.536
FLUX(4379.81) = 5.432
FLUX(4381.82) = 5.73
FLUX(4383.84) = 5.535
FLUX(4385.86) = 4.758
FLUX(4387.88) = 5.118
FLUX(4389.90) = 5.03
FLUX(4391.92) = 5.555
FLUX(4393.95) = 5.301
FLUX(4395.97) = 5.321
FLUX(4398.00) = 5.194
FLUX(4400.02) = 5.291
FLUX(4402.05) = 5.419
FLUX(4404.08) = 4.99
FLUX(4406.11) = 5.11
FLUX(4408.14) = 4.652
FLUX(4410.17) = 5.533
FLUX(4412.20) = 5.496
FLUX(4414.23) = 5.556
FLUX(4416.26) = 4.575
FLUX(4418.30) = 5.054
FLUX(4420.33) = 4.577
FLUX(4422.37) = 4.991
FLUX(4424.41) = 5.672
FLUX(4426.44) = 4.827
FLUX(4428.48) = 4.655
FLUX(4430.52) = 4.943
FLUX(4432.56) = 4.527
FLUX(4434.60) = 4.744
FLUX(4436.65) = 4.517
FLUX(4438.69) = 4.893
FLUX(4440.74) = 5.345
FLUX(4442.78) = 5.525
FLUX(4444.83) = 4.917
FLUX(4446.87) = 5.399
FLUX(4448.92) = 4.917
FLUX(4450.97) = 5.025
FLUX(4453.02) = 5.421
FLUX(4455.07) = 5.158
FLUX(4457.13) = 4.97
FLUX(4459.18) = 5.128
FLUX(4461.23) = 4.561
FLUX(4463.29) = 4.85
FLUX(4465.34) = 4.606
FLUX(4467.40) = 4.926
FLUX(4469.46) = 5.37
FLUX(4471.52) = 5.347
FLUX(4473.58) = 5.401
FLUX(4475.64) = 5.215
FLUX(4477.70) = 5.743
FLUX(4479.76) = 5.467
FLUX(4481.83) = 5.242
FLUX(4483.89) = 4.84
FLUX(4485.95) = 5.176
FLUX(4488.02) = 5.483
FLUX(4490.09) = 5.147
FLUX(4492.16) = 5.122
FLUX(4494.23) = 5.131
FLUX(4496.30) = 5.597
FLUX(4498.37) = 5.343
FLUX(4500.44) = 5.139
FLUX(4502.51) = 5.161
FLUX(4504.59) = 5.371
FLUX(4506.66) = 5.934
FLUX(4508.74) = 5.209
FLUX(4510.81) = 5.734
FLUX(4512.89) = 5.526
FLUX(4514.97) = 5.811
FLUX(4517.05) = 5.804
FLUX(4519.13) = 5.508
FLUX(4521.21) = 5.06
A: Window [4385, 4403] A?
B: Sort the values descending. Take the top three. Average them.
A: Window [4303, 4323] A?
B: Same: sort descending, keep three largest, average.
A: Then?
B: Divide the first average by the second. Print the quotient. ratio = 0.88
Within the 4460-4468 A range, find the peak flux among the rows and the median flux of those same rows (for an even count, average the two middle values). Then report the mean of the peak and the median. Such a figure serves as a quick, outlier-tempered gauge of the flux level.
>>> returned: 4.8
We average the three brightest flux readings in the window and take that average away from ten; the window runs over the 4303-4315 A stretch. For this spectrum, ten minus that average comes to 4.5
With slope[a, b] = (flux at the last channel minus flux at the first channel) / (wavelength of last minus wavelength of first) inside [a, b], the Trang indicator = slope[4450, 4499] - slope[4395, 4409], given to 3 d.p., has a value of 0.062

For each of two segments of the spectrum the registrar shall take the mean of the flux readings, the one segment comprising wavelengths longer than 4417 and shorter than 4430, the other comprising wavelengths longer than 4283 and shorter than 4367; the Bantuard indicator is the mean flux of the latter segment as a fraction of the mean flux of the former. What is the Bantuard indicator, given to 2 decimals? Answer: 1.27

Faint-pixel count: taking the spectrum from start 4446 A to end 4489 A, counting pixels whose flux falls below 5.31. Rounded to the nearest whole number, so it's 13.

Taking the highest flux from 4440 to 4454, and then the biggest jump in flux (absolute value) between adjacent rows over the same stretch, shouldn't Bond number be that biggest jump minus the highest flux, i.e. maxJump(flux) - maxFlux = -4.9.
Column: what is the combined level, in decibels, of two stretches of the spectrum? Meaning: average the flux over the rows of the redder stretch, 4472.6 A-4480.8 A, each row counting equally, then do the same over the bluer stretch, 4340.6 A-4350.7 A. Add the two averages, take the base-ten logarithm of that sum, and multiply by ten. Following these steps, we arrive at 11.2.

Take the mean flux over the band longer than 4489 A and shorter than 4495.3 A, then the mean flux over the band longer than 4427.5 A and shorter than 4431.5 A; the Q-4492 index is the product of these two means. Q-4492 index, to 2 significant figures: 25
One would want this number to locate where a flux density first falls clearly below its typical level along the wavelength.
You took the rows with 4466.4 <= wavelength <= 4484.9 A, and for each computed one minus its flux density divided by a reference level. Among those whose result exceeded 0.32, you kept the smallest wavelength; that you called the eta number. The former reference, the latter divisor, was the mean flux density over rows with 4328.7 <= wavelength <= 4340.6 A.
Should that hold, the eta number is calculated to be 4467.40 A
